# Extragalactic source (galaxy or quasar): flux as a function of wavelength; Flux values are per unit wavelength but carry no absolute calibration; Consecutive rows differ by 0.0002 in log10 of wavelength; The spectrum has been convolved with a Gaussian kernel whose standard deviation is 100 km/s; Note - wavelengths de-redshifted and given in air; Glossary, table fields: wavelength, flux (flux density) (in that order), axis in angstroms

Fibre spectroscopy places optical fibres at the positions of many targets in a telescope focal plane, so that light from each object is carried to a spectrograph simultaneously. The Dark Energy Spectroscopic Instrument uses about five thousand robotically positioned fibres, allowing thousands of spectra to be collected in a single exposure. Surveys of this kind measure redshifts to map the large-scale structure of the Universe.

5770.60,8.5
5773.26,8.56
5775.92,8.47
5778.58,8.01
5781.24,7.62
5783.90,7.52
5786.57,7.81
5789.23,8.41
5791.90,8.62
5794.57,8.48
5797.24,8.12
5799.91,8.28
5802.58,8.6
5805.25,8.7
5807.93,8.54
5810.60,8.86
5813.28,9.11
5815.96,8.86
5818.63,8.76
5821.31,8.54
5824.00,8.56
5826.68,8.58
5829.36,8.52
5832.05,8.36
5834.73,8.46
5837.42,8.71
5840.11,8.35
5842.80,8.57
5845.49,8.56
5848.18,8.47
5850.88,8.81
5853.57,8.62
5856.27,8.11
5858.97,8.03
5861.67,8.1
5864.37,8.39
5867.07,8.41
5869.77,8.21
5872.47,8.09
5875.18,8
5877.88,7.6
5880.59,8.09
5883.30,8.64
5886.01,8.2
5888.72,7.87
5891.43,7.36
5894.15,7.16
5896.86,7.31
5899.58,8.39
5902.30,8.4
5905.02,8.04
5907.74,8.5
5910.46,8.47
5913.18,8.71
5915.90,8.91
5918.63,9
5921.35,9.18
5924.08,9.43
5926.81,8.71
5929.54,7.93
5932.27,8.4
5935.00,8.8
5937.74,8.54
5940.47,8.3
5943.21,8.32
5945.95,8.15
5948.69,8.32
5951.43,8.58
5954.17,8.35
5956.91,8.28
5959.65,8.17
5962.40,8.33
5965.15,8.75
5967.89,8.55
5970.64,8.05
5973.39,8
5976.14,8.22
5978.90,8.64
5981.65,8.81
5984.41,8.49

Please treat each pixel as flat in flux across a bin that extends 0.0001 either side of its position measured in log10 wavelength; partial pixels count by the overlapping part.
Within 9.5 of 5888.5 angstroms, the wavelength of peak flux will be 5883.30 angstroms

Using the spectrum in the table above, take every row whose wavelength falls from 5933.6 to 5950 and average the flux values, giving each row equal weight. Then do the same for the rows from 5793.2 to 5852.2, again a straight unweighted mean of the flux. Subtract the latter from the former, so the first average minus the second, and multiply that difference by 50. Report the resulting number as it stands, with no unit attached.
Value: -9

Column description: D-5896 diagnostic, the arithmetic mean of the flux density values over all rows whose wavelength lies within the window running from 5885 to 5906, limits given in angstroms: 7.8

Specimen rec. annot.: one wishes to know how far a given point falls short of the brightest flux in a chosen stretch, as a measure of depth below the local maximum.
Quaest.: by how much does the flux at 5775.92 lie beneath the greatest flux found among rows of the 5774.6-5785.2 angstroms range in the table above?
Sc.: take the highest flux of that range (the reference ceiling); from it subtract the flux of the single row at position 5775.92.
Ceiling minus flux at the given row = 0.0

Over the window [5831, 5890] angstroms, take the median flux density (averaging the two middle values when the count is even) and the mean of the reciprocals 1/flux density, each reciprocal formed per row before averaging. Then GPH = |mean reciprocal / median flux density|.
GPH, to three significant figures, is 0.0144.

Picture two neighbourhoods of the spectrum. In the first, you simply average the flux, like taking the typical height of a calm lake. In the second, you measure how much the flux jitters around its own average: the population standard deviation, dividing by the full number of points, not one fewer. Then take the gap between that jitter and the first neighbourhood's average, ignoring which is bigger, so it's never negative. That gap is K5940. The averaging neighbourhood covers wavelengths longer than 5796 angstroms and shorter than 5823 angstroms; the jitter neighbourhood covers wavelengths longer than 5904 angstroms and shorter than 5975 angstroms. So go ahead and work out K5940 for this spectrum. 8.3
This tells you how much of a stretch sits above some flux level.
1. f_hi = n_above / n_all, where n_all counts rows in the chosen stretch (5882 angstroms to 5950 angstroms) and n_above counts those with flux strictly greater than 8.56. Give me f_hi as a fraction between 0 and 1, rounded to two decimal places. 0.32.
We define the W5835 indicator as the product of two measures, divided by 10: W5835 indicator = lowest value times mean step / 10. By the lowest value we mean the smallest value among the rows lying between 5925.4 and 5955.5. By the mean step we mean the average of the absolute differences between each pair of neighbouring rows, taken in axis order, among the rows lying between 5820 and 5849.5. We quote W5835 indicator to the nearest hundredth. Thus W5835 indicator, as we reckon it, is 0.10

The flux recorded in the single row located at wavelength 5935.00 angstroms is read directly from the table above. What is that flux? 8.8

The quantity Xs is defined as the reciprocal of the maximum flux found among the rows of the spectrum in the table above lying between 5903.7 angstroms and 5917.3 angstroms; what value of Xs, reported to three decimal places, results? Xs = 0.112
